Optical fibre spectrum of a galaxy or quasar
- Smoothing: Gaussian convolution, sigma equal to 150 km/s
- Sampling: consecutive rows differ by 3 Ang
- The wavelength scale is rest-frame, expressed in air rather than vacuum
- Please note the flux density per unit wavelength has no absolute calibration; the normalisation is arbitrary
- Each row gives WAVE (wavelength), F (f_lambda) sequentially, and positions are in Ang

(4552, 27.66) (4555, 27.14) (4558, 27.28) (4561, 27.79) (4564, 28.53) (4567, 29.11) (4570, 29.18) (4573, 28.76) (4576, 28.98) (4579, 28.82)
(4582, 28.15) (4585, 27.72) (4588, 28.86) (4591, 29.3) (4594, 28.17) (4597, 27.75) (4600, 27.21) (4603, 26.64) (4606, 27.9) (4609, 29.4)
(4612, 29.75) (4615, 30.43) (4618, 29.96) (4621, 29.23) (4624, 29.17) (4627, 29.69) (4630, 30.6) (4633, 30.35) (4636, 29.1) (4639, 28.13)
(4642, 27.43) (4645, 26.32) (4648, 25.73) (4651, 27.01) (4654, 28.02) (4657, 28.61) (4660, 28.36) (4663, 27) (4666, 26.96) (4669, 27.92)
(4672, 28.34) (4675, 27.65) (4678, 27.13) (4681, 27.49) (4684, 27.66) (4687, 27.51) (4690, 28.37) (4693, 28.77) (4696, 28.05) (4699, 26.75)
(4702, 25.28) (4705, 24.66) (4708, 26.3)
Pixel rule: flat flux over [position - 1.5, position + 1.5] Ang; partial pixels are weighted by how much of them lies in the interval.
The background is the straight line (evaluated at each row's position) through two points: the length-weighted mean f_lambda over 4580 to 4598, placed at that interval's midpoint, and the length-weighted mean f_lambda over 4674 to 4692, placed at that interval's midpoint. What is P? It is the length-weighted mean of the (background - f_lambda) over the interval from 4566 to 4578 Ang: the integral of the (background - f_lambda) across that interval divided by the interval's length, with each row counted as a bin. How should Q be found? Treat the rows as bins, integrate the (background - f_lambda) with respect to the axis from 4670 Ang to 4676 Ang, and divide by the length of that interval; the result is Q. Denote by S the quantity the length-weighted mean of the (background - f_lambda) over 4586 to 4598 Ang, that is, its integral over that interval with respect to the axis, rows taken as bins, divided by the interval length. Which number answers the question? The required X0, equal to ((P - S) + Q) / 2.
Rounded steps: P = -0.52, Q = -0.3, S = -0.2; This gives -0.30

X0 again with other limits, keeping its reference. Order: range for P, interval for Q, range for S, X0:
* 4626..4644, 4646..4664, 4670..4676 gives -0.20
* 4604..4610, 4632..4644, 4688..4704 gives -0.50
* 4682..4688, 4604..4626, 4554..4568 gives -0.86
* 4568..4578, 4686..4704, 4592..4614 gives -0.18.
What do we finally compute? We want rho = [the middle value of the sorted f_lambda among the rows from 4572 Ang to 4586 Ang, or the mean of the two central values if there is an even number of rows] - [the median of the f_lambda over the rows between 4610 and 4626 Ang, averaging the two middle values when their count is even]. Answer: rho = -1.0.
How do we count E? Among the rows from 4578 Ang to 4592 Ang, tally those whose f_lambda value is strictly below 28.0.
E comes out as 1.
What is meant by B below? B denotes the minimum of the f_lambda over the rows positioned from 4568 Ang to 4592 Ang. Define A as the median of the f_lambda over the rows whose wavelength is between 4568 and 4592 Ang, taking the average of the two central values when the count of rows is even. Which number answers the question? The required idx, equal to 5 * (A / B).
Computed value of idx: 5.20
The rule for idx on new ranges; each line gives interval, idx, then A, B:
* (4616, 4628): 5.05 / 29.5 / 29.17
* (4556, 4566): 5.09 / 27.8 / 27.28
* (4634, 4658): 5.39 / 27.7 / 25.73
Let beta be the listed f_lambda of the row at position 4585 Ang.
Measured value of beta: 27.72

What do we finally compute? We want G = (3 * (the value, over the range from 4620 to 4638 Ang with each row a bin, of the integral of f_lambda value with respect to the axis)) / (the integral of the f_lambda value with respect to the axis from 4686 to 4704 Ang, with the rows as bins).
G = 3.25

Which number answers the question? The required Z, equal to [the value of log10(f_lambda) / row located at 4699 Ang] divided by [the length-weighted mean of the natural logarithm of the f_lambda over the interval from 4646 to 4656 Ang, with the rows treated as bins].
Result 0.433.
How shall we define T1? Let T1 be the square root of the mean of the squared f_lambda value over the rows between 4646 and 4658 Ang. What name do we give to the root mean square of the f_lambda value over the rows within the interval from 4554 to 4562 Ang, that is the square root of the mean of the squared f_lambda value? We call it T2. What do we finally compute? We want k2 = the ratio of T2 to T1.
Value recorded 1.00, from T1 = 27.4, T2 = 27.4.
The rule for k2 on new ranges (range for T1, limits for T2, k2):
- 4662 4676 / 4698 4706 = 0.93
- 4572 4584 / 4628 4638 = 1.05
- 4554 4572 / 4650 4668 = 0.98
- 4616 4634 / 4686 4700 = 0.94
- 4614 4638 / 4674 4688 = 0.92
